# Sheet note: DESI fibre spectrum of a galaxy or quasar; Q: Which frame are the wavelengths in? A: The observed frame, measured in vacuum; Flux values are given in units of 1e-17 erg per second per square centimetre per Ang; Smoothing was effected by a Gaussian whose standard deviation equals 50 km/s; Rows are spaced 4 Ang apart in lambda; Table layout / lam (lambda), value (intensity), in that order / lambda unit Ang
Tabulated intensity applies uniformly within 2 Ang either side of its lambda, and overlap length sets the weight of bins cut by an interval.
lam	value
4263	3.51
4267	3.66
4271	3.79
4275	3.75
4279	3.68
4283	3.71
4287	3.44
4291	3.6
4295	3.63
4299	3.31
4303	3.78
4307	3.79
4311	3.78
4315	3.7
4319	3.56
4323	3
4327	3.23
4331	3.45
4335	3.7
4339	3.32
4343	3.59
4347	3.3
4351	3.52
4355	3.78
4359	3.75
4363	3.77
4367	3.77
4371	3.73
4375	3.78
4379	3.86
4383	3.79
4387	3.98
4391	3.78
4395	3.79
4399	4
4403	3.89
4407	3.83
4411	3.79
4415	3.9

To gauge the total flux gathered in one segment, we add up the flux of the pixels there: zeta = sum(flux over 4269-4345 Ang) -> 68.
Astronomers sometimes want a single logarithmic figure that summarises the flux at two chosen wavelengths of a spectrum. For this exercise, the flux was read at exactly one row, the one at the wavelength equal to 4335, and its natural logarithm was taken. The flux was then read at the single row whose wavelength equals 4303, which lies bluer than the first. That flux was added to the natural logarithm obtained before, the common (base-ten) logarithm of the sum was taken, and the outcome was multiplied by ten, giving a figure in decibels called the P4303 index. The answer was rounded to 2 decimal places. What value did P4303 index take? 7.07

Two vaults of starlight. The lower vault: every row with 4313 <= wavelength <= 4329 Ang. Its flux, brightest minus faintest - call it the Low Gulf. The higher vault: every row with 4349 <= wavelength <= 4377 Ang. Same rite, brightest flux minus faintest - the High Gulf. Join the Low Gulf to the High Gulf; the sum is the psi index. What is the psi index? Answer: 0.96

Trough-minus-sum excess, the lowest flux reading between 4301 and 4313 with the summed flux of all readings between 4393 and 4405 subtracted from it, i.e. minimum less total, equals -7.90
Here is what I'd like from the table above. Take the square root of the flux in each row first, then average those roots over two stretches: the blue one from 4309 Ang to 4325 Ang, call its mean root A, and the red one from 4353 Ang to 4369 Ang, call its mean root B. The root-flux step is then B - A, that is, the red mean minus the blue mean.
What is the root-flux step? 0.07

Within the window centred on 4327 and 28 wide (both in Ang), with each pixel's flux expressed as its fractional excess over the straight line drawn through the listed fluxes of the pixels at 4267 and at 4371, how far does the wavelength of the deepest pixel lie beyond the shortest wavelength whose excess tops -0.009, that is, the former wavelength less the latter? 8 Ang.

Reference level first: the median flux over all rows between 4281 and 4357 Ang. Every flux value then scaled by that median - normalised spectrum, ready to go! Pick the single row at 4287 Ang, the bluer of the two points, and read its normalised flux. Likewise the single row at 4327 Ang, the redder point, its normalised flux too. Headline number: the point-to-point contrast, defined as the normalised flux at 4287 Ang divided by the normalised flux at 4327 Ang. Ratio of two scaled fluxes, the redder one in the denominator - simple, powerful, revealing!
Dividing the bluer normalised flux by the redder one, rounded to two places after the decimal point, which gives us 1.07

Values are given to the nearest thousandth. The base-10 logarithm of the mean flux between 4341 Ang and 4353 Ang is 0.540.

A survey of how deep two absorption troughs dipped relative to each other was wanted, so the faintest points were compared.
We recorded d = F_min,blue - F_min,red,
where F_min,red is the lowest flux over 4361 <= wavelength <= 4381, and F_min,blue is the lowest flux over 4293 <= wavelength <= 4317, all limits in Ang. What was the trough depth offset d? -0.4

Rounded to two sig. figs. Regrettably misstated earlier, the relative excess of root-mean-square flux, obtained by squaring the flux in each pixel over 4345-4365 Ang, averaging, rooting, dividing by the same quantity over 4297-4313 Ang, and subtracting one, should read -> -0.011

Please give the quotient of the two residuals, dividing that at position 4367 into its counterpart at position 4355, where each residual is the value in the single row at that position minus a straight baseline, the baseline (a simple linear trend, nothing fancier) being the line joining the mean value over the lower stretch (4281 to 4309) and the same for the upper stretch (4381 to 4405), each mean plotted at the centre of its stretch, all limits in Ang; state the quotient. -0.3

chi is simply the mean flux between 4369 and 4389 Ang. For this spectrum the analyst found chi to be 3.83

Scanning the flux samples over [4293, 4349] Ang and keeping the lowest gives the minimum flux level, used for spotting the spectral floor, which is 3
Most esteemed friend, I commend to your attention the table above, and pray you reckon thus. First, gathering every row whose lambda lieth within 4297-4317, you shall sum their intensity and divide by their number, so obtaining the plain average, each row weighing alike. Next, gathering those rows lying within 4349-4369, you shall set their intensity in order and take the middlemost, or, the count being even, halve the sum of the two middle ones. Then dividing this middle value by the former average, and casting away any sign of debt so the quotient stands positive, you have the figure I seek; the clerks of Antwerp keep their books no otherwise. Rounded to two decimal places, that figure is 1.03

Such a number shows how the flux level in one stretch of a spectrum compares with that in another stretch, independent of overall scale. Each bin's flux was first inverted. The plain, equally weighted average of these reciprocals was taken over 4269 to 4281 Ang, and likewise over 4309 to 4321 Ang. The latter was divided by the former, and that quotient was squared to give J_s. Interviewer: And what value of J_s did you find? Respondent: 1.03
